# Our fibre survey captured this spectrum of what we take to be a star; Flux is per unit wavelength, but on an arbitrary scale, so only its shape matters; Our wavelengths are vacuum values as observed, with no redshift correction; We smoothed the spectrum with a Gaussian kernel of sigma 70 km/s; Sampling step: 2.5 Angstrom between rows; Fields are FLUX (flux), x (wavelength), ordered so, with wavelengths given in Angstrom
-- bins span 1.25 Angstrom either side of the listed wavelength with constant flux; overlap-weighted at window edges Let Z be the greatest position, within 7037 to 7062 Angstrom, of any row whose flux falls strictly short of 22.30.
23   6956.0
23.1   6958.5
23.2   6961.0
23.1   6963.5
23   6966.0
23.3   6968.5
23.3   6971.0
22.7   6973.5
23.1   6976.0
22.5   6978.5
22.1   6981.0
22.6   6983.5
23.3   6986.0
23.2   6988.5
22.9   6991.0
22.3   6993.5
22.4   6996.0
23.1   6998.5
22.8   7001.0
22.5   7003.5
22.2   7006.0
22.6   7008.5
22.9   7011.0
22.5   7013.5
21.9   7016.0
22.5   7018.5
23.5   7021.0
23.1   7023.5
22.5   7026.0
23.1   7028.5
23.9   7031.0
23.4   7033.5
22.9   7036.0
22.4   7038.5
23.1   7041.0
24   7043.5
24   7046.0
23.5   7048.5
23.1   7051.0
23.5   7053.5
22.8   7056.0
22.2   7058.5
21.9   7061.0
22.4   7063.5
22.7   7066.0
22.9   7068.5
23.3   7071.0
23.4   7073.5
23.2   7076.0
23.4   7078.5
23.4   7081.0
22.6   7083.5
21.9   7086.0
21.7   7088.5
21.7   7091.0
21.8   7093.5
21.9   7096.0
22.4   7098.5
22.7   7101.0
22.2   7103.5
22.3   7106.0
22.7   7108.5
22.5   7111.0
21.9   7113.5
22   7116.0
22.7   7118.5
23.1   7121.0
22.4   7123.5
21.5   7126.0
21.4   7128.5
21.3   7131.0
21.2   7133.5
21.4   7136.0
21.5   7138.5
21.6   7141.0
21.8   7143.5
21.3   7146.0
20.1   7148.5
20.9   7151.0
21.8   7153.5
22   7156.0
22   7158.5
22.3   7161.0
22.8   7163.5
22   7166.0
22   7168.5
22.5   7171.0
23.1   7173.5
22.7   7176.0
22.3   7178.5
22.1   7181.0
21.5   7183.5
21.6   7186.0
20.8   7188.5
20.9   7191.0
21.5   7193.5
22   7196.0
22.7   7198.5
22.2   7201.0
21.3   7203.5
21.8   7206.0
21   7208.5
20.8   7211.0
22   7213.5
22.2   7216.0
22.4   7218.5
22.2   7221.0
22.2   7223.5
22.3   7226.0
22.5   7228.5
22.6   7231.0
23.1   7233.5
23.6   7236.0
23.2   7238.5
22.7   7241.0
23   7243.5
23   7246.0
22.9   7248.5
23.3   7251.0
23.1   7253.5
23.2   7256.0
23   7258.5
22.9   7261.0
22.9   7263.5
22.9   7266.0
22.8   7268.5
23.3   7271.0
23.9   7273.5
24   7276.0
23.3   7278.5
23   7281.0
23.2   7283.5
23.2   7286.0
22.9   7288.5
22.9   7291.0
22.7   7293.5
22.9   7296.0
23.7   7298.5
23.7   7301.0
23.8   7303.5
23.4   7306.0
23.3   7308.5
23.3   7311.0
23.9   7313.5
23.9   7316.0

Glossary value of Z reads 7061.0 Angstrom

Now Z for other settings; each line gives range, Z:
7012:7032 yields 7016.0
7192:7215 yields 7213.5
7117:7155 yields 7153.5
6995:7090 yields 7088.5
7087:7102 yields 7096.0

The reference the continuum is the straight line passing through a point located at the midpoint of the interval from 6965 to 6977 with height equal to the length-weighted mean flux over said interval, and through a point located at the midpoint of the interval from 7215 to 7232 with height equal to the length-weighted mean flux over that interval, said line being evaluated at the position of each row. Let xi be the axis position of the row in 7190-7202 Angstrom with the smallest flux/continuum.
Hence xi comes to 7191.0 Angstrom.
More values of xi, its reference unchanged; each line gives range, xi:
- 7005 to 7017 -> 7016.0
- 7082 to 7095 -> 7088.5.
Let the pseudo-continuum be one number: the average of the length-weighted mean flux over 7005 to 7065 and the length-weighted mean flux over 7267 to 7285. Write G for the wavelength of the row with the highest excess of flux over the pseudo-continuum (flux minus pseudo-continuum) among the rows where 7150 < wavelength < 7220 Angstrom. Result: 7173.5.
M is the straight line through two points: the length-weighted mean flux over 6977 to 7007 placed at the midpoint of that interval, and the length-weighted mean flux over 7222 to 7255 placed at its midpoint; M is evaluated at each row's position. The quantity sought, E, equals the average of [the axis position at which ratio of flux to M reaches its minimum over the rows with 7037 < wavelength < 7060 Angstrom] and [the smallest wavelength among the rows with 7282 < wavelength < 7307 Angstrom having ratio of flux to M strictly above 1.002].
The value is 7171.0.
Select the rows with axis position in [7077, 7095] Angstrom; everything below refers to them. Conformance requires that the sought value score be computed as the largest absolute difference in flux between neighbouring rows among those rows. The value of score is 0.80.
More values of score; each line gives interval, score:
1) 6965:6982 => 0.60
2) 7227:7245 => 0.50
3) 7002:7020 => 0.60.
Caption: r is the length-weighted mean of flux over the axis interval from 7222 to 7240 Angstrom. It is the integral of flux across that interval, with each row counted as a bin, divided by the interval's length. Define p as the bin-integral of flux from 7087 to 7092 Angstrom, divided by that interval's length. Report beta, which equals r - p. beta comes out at 1.1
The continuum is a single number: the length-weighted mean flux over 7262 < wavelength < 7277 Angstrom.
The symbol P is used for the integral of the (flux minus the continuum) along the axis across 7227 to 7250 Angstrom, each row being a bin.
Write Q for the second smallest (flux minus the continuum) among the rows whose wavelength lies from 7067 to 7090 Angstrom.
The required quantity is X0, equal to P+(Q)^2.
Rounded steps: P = -8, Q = -1.4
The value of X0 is -6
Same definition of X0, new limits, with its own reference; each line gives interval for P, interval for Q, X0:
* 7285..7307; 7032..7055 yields -1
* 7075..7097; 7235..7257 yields -19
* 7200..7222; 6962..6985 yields -33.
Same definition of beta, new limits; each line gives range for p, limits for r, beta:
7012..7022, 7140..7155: -1.3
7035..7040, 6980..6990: 0.2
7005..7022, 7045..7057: 0.8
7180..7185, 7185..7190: -0.6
